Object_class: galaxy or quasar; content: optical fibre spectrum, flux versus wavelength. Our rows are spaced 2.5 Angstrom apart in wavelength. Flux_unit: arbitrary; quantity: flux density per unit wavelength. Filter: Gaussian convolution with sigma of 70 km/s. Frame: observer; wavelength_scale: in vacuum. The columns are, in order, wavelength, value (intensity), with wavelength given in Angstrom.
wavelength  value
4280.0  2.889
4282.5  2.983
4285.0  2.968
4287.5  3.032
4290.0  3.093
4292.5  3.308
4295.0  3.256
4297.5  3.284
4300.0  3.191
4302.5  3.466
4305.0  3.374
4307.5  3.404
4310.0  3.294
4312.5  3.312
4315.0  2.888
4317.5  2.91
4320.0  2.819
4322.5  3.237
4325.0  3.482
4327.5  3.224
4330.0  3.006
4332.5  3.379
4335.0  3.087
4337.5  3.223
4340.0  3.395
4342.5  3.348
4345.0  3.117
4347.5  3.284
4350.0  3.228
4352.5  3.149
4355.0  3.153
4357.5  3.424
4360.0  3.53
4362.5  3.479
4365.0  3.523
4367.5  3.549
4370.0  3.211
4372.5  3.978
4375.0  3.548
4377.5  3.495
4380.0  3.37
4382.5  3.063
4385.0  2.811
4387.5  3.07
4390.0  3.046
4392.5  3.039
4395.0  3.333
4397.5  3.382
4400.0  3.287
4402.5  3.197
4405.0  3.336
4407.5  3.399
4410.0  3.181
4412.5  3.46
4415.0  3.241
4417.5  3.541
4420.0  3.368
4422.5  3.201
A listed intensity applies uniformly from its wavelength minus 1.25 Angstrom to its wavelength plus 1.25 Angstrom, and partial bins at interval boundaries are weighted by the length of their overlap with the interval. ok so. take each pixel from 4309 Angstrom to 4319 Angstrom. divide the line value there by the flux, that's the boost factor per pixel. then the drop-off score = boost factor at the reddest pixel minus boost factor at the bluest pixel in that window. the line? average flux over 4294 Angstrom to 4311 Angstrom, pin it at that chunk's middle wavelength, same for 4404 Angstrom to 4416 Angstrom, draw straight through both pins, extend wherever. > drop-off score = 0.13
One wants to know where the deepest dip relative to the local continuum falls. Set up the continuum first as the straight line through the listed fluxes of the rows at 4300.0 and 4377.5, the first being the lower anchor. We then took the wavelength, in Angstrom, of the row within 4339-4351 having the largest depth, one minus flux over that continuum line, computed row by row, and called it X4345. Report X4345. 4345.0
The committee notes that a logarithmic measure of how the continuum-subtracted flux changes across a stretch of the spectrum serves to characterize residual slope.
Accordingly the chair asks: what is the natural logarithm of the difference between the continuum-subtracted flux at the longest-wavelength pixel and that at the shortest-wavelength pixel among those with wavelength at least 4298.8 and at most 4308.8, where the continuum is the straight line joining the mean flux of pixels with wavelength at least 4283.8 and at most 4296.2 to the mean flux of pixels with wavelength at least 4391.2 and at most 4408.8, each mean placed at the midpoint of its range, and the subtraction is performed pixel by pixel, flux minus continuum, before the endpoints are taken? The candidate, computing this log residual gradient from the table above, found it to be -1.6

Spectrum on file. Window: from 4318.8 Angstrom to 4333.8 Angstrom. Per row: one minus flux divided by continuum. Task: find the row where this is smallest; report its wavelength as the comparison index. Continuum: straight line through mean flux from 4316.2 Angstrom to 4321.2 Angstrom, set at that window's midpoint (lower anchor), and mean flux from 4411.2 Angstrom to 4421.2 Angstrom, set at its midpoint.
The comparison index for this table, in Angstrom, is 4325.0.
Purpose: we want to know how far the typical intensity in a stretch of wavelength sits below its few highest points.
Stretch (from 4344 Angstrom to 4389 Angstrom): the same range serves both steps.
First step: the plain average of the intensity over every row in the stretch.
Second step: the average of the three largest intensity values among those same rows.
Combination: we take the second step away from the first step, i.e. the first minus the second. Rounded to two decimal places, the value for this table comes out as -0.36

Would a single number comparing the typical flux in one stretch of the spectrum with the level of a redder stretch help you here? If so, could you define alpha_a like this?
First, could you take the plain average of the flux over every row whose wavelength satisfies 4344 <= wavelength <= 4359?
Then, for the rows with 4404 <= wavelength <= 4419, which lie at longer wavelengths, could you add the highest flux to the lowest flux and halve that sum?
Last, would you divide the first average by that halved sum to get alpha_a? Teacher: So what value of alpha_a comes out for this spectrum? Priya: 0.96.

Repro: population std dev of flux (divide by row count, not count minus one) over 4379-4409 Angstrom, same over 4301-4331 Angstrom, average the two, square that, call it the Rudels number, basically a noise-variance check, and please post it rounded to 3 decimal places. 0.041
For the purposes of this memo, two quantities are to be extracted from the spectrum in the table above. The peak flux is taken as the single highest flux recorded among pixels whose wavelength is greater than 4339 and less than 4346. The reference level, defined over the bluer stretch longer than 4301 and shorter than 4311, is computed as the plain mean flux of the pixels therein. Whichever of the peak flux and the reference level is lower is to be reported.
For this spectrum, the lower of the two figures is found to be 3.38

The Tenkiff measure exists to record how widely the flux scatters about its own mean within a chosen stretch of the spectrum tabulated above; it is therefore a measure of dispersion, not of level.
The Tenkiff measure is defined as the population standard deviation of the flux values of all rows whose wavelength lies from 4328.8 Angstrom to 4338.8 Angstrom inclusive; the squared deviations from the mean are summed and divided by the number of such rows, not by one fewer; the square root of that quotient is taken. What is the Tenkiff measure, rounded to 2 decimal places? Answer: 0.14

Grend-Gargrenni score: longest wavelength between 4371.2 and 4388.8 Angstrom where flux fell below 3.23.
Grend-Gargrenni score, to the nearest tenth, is 4387.5 Angstrom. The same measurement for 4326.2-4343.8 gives 4337.5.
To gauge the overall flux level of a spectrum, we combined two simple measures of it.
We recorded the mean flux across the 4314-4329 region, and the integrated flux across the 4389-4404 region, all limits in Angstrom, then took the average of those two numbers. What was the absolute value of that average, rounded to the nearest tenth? 25.7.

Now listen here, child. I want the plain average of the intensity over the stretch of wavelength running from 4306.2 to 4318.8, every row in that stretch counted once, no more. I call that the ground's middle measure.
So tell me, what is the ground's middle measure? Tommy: 3.16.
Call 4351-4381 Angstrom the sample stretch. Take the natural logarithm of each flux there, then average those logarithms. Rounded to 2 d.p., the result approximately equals 1.24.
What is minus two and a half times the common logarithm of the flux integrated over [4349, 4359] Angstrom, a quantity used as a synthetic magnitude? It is -3.8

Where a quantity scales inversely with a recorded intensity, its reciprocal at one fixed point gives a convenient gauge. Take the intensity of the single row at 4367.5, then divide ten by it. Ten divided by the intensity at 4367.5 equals 2.82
